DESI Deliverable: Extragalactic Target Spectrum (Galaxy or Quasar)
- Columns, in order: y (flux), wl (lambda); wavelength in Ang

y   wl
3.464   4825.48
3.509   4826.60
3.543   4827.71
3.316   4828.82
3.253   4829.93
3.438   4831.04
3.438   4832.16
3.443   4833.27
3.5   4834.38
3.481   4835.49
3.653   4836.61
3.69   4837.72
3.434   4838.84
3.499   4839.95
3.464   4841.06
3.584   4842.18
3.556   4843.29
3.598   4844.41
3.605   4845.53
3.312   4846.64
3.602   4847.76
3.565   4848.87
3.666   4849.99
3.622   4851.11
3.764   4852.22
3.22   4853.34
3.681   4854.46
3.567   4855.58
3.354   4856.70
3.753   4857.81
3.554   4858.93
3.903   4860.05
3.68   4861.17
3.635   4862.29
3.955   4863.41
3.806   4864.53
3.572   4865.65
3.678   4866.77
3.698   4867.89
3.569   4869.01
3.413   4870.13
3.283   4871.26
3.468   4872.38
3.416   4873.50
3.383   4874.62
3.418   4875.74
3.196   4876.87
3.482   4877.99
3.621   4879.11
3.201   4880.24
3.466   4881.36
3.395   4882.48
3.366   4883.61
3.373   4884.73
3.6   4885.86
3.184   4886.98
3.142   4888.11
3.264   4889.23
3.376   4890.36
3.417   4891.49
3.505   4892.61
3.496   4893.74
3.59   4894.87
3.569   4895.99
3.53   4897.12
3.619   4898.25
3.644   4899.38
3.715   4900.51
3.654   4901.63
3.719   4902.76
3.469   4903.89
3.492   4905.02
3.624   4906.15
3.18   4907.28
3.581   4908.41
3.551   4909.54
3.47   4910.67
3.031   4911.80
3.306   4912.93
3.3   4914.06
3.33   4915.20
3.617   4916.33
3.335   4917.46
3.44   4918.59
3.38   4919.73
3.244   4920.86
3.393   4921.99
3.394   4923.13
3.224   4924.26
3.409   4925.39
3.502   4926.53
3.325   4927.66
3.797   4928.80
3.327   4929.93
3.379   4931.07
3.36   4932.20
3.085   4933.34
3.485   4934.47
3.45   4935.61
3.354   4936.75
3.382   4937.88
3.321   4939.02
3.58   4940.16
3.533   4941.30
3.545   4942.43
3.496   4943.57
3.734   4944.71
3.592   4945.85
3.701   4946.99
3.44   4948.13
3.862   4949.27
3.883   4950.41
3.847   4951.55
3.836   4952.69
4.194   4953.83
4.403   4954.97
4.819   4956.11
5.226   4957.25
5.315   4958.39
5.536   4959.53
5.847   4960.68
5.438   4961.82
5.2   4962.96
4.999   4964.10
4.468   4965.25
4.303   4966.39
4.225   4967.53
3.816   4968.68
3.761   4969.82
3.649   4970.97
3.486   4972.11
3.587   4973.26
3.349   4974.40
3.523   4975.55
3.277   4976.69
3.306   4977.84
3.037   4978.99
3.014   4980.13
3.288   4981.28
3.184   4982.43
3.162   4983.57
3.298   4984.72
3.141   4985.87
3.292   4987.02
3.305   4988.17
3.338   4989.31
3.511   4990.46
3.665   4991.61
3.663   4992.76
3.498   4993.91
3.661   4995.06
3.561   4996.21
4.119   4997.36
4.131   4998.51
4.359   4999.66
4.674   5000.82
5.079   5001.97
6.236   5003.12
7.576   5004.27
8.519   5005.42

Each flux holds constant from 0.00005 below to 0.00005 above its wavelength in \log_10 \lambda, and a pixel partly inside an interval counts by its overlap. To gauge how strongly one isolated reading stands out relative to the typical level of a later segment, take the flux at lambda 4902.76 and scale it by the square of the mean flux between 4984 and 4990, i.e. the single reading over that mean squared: 0.35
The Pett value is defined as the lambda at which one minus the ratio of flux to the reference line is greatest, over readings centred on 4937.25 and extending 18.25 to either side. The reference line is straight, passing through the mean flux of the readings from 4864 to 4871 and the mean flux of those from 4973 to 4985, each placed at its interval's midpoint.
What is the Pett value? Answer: 4933.34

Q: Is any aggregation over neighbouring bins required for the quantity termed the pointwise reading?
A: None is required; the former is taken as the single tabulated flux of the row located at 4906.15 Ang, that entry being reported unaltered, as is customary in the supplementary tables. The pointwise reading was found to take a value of 3.624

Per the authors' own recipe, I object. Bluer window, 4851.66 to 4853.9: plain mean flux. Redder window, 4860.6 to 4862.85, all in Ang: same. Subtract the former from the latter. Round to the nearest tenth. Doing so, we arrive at 0.2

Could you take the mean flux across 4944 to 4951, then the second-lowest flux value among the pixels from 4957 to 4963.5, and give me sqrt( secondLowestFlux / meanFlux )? 1.19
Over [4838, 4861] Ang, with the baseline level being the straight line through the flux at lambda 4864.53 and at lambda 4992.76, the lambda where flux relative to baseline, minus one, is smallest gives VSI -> 4853.34 Ang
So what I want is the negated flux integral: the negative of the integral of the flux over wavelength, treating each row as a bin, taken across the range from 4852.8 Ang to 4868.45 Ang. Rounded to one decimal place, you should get -57.1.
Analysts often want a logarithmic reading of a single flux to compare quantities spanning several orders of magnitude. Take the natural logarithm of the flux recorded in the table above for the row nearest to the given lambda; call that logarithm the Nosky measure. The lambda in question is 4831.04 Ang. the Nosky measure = 1.23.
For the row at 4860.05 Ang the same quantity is 1.36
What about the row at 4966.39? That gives 1.46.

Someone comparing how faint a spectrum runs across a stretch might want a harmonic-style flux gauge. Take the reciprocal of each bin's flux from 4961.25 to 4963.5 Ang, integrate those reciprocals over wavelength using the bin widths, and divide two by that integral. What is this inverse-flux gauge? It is 4.7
